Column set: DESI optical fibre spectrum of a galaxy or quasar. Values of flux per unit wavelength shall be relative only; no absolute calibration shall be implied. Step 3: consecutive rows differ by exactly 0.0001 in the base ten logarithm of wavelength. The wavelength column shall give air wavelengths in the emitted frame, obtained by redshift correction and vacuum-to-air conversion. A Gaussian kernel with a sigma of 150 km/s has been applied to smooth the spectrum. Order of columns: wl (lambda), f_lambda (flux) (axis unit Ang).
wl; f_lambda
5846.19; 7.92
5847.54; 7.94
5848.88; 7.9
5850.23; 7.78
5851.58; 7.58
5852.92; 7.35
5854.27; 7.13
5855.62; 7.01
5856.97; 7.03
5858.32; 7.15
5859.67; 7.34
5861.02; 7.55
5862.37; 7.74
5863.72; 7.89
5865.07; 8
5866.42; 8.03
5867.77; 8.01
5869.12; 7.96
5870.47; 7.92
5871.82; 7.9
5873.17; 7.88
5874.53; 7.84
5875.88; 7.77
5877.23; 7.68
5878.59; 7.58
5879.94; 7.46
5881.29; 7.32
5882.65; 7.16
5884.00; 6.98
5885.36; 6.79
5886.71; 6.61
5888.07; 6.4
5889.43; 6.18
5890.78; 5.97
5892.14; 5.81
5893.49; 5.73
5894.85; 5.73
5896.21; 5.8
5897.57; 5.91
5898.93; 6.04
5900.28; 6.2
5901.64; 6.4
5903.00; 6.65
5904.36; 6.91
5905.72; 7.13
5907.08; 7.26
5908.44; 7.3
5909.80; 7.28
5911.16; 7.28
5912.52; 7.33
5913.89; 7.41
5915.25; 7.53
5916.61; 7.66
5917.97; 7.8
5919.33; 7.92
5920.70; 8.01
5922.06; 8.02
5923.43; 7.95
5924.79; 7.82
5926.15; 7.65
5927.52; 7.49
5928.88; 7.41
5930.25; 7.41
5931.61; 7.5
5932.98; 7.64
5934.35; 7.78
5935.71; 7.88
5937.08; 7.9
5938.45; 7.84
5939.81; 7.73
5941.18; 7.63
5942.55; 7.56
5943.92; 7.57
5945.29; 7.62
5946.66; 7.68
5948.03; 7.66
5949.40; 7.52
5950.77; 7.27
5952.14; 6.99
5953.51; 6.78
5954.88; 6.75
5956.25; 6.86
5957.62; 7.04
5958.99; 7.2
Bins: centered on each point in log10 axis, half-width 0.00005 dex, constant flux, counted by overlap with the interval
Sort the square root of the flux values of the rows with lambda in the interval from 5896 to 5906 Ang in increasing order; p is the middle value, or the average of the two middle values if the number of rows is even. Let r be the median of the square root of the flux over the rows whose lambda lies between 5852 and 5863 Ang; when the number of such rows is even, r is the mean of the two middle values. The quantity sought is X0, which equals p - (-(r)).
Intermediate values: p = 2.51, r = 2.69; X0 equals 5.20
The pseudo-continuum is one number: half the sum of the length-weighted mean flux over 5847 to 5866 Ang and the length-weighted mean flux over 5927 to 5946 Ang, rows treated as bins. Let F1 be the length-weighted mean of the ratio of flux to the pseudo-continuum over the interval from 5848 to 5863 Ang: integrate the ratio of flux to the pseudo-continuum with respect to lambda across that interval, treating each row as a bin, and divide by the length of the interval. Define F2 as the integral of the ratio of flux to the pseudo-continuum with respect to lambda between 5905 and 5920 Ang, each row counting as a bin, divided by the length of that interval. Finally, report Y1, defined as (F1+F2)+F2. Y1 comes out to 2.94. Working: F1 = 0.98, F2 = 0.98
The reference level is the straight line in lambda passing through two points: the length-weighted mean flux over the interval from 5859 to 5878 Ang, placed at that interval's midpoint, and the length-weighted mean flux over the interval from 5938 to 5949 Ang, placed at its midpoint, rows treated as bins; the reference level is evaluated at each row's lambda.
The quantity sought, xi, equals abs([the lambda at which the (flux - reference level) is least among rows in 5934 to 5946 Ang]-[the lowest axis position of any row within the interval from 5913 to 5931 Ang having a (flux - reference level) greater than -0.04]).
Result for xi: 24.6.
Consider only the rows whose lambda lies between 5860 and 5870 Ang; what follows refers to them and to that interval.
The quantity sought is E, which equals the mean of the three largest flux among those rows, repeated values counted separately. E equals 8.0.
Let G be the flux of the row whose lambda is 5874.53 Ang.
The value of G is 7.84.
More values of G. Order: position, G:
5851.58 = 7.58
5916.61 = 7.66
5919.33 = 7.92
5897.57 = 5.91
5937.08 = 7.9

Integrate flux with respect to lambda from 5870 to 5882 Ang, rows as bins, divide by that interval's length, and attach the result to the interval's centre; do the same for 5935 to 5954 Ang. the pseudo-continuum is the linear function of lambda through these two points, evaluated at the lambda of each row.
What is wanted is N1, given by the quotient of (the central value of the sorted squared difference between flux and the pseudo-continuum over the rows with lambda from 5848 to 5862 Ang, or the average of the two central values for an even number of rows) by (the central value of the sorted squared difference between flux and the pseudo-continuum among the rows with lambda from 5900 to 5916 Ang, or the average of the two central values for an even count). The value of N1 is 1.21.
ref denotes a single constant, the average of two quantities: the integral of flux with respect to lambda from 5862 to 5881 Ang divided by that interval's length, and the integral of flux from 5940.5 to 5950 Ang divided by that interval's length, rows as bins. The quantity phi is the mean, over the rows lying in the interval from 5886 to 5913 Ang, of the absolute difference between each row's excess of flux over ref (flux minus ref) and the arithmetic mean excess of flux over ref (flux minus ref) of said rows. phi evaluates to 0.5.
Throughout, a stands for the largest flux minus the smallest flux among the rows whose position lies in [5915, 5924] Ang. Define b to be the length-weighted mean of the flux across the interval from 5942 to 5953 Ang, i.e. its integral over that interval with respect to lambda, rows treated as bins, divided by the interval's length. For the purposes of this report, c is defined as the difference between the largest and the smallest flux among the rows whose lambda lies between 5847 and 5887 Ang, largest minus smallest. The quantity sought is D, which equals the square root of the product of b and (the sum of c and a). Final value 3.8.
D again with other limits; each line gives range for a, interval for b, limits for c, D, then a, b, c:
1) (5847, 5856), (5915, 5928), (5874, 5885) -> 3.7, 0.93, 7.80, 0.9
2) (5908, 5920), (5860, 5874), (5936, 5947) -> 2.8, 0.64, 7.87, 0.3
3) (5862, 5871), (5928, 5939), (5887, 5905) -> 3.4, 0.29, 7.66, 1.2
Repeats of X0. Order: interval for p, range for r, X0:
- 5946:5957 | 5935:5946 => 5.44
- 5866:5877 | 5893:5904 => 5.26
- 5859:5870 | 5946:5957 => 5.49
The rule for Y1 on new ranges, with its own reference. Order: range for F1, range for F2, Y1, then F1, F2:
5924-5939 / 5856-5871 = 3.03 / 1.01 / 1.01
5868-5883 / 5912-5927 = 3.05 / 1.02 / 1.02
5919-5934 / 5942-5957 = 2.94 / 1.02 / 0.96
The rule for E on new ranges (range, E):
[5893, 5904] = 6.4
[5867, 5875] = 8.0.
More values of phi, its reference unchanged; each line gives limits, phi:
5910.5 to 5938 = 0.2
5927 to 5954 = 0.2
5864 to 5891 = 0.6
